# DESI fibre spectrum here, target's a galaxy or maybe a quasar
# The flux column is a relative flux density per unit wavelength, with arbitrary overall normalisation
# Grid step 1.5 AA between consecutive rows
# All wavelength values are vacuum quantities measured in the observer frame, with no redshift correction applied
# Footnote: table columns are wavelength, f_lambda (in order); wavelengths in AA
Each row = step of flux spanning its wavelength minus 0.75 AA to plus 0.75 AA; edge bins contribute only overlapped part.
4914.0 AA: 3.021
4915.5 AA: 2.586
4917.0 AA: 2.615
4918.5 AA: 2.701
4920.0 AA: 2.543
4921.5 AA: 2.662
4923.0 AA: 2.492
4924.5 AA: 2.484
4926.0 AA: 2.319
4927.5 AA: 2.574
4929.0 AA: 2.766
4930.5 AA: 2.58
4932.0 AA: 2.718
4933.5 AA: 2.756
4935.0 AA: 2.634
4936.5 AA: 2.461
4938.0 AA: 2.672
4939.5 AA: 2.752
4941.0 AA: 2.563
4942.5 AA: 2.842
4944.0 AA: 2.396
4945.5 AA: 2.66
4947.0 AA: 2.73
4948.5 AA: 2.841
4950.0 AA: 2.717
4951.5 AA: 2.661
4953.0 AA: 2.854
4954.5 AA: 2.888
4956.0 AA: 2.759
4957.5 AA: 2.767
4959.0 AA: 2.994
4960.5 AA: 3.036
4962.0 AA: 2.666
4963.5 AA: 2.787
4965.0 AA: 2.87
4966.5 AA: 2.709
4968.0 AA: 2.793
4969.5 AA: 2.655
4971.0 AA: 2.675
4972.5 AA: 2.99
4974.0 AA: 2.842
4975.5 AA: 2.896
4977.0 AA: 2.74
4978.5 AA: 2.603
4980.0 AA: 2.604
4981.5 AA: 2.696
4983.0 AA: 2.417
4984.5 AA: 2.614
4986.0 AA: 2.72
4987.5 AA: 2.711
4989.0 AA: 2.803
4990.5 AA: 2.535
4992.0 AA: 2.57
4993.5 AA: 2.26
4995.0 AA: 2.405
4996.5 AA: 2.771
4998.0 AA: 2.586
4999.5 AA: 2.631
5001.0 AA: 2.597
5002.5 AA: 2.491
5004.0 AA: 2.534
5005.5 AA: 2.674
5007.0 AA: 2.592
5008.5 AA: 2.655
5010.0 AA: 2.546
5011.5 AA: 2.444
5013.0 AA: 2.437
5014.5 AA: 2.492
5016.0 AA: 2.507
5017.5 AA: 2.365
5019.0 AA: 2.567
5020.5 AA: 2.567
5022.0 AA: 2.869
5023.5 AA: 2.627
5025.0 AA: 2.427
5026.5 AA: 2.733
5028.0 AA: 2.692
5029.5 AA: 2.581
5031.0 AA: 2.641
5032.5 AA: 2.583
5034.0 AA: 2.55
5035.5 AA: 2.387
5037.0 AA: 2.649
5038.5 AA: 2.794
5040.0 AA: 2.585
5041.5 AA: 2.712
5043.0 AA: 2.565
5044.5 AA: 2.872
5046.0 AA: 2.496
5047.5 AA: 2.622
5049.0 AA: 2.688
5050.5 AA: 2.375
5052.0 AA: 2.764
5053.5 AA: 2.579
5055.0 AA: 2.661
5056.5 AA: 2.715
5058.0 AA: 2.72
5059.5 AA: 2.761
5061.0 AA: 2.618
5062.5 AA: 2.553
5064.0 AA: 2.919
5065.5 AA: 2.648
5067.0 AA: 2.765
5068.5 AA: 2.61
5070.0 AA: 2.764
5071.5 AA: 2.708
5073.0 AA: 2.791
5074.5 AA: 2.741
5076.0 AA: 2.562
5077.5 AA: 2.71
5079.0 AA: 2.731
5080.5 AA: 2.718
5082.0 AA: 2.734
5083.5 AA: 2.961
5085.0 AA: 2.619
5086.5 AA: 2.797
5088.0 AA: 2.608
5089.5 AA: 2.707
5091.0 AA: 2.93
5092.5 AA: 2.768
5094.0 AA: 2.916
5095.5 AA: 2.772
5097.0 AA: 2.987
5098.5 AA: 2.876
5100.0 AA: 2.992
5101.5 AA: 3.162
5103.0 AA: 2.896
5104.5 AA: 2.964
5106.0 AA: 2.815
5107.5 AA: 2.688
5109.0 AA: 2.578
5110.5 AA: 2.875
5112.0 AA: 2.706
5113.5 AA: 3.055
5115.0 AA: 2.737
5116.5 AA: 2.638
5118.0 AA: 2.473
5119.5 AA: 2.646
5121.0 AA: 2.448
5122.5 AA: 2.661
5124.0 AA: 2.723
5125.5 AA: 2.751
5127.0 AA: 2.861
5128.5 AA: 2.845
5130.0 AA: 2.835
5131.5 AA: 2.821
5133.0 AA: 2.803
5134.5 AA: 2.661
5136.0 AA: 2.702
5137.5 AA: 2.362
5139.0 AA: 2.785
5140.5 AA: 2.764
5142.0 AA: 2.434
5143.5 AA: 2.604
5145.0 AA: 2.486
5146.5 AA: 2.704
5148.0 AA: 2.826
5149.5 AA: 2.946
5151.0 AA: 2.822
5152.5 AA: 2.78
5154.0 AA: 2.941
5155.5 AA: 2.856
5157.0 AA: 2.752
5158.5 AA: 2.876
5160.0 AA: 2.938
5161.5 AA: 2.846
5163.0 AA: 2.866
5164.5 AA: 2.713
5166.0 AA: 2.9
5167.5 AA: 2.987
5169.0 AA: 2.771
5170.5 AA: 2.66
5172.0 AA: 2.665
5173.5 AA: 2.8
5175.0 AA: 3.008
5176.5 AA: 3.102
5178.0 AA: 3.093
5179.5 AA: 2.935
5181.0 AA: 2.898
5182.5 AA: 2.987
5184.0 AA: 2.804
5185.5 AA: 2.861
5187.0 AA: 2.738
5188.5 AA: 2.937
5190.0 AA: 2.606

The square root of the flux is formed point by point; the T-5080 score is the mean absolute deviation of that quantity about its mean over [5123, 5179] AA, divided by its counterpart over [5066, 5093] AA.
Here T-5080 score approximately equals 1.62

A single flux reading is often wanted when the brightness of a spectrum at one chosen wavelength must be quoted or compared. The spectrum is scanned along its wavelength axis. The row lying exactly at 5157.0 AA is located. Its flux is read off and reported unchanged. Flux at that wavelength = 2.752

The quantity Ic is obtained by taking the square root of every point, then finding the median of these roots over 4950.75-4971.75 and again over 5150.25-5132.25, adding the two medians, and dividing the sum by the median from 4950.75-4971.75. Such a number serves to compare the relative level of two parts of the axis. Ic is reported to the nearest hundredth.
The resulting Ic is 1.99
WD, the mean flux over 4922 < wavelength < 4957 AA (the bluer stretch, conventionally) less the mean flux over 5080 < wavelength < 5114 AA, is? -0.17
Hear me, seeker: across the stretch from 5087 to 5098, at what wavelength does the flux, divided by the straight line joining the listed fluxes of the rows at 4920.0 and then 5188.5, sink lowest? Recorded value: 5088.0 AA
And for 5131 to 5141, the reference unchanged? 5137.5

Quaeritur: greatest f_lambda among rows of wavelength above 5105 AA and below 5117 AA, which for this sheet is 3.055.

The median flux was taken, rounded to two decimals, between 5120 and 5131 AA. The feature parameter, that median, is 2.75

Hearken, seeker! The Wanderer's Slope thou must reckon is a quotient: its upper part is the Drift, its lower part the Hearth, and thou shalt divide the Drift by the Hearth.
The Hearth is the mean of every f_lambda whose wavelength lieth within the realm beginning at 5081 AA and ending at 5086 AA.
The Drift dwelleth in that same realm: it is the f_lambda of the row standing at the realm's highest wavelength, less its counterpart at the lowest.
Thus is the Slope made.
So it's -0.04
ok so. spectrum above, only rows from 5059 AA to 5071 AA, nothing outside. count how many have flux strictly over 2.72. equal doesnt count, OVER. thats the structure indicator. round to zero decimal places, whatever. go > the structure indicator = 4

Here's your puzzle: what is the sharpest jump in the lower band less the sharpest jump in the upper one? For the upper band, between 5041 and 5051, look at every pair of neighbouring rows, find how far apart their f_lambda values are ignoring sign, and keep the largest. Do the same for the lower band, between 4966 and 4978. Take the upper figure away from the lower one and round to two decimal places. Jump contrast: -0.06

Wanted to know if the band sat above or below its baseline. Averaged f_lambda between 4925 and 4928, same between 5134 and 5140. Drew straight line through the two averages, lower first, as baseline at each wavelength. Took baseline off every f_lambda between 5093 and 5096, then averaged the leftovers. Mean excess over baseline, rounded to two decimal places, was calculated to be 0.25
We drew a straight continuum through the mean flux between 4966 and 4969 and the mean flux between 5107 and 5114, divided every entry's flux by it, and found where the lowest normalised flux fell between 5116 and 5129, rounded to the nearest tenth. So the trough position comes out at 5121.0 AA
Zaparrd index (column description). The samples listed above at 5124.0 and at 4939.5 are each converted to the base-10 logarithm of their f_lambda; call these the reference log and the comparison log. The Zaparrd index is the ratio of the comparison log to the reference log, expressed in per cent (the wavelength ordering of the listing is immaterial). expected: 101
